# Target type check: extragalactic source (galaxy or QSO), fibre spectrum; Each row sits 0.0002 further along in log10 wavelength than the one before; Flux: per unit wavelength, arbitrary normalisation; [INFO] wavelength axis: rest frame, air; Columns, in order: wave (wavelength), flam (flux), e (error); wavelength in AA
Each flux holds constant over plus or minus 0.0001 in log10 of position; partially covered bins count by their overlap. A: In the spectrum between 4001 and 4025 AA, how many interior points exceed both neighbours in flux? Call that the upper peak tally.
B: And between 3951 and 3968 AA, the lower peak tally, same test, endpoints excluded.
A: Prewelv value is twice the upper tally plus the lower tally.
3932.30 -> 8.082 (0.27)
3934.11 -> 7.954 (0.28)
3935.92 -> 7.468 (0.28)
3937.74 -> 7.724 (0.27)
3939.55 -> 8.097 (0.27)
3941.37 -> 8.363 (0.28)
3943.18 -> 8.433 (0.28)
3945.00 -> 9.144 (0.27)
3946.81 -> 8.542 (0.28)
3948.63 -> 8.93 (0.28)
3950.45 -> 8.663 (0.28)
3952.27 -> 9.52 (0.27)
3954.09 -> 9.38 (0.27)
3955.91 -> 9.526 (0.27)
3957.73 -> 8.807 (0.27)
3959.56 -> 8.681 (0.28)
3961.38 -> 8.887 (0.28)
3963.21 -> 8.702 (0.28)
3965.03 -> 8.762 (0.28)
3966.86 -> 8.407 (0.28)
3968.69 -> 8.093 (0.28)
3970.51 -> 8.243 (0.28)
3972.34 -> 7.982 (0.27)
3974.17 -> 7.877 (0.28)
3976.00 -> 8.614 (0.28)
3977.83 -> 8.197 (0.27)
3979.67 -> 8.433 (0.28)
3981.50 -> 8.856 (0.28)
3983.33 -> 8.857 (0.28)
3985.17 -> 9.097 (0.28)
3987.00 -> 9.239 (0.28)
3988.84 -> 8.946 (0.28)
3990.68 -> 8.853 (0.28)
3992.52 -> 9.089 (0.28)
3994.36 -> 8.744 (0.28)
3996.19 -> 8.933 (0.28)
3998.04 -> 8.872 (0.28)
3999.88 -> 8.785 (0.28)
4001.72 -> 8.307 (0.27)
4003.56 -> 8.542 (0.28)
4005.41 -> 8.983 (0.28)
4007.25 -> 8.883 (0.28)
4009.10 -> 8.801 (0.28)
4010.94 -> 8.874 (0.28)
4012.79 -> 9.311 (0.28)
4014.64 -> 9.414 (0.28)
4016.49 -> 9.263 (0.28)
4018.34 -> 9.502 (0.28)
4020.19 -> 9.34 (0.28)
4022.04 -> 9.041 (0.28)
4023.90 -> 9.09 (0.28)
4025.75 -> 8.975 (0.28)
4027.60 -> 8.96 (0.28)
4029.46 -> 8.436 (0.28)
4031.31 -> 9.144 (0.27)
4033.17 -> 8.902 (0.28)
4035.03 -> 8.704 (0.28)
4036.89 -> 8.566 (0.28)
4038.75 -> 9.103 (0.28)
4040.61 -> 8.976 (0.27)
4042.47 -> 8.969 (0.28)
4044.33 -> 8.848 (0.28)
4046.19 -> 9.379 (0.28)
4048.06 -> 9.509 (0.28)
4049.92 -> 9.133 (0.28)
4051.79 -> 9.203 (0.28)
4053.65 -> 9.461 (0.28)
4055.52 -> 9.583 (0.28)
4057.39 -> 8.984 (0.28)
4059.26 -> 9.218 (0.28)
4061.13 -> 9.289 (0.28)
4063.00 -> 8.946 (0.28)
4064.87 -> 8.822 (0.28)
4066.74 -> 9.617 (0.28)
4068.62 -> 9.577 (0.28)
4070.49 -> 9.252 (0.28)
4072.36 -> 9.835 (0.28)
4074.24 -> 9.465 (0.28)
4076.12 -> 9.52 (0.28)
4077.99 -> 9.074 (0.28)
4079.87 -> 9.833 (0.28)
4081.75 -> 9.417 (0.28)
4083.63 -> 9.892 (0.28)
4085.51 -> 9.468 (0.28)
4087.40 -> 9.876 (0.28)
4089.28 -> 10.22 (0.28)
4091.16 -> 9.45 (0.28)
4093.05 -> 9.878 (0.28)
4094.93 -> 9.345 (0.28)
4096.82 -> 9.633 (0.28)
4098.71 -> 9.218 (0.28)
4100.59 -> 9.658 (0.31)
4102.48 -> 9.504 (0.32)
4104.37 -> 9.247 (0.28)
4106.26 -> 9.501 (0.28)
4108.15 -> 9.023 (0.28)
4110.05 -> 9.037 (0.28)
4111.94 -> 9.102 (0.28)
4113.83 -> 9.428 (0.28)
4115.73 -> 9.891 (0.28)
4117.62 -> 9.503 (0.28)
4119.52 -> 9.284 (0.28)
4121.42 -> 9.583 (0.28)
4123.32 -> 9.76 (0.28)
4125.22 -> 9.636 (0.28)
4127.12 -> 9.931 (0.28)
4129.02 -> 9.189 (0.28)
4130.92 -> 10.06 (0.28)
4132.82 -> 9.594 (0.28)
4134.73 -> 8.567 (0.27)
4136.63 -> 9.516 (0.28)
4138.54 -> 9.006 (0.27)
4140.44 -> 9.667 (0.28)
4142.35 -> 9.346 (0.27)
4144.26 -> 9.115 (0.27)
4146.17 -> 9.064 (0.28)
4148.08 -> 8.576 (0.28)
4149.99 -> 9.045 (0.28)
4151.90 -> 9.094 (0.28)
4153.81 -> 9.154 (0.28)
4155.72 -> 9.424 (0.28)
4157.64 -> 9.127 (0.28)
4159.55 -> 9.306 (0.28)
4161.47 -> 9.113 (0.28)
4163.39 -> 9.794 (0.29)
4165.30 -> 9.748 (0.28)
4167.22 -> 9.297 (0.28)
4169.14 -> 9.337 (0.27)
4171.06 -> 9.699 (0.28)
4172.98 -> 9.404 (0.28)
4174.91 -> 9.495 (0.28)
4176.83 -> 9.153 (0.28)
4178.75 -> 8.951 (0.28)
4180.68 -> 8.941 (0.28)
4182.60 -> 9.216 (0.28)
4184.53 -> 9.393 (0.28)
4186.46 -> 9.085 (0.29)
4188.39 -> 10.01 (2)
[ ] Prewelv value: 9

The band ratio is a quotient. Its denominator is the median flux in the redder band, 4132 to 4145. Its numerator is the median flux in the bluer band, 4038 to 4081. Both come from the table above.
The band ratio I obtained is 0.990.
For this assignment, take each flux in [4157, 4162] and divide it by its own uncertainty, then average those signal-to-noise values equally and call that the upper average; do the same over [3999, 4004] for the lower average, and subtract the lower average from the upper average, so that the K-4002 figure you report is 1.9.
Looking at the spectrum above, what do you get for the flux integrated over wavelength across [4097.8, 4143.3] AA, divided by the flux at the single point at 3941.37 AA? 51.3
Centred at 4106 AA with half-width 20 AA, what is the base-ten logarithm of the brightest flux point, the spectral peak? 1.01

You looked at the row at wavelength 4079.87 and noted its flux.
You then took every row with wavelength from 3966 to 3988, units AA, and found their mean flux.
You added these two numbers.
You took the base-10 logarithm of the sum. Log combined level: 1.26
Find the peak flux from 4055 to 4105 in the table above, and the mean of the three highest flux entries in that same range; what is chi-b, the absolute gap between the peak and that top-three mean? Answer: 0.223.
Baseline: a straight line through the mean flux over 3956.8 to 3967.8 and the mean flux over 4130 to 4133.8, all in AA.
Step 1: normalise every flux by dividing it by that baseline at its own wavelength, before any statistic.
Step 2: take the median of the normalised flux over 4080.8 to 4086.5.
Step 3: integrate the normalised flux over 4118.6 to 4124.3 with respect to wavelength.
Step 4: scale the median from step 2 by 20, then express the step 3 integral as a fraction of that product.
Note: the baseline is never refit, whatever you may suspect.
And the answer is 0.280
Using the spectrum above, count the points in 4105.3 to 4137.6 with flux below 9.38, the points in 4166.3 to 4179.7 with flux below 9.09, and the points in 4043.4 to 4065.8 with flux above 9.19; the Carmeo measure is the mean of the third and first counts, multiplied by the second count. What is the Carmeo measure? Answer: 6.5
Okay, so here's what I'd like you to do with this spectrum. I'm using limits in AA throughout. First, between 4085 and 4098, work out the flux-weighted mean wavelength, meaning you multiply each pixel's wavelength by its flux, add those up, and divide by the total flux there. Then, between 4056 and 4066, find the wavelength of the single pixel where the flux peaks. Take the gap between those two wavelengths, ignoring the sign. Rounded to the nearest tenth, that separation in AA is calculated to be 30.0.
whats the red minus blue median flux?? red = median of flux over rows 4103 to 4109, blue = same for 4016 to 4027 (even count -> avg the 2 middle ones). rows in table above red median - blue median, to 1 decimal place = 0.1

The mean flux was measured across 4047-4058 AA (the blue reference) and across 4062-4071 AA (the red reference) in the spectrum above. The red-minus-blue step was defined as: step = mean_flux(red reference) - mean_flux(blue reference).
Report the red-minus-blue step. -0.1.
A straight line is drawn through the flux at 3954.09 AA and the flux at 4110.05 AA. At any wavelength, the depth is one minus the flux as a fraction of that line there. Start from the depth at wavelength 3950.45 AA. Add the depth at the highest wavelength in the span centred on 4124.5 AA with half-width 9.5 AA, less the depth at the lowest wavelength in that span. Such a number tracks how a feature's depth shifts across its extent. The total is 0.11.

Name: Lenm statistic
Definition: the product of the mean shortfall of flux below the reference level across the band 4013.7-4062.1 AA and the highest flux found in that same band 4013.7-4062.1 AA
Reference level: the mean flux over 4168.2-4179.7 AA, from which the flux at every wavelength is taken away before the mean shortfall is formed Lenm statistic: 2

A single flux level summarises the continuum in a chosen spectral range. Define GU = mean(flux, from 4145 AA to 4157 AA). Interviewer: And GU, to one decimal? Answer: 9.1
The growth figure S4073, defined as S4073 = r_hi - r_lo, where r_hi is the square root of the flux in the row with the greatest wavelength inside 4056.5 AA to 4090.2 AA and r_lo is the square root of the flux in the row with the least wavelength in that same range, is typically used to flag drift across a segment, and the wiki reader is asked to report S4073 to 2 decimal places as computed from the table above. 0.20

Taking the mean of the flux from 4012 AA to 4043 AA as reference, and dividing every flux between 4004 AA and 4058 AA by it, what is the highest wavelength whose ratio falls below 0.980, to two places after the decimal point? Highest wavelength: 4044.33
